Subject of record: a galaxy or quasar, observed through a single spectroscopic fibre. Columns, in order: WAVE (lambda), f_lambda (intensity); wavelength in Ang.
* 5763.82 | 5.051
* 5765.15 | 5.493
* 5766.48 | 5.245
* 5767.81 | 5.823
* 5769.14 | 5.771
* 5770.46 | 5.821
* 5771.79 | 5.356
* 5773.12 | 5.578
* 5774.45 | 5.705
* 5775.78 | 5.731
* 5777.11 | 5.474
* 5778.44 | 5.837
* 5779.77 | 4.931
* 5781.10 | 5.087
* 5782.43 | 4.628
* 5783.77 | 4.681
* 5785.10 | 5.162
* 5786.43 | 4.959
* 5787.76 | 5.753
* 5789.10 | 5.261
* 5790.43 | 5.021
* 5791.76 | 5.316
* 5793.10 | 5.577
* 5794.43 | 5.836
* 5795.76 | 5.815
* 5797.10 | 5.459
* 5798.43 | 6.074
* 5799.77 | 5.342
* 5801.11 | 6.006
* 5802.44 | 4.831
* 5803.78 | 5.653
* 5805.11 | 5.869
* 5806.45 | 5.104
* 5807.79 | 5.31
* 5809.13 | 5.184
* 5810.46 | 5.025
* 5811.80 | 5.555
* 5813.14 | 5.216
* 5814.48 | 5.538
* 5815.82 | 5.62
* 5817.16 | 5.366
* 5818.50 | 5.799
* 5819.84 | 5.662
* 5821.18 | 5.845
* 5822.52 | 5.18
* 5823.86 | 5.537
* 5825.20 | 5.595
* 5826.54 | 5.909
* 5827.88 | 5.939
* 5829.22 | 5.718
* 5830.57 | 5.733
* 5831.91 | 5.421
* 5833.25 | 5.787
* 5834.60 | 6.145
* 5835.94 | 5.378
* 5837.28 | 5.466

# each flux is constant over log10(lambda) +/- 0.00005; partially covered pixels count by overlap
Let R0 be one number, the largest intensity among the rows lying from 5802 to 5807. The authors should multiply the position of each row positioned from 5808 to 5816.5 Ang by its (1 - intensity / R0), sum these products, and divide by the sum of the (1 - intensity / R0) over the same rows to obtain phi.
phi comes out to 5811.7 Ang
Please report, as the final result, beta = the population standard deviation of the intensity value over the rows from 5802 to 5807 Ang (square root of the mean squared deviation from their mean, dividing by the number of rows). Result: 0.42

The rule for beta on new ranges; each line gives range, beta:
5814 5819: 0.16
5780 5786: 0.24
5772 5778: 0.10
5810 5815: 0.22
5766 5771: 0.24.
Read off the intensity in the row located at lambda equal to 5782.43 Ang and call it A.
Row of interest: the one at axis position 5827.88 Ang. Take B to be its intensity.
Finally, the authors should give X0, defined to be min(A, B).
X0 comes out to 4.63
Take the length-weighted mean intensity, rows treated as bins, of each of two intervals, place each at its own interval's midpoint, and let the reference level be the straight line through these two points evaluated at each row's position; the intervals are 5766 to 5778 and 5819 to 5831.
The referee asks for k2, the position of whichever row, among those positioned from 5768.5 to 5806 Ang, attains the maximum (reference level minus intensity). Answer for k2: 5782.43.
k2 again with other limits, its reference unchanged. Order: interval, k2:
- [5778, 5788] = 5782.43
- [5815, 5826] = 5822.52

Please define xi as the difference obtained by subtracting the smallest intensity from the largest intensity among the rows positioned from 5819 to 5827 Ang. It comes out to 0.73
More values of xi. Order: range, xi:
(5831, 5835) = 0.72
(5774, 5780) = 0.91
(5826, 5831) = 0.22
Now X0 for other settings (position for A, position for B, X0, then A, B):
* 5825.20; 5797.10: 5.46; 5.595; 5.459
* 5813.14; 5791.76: 5.22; 5.216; 5.316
